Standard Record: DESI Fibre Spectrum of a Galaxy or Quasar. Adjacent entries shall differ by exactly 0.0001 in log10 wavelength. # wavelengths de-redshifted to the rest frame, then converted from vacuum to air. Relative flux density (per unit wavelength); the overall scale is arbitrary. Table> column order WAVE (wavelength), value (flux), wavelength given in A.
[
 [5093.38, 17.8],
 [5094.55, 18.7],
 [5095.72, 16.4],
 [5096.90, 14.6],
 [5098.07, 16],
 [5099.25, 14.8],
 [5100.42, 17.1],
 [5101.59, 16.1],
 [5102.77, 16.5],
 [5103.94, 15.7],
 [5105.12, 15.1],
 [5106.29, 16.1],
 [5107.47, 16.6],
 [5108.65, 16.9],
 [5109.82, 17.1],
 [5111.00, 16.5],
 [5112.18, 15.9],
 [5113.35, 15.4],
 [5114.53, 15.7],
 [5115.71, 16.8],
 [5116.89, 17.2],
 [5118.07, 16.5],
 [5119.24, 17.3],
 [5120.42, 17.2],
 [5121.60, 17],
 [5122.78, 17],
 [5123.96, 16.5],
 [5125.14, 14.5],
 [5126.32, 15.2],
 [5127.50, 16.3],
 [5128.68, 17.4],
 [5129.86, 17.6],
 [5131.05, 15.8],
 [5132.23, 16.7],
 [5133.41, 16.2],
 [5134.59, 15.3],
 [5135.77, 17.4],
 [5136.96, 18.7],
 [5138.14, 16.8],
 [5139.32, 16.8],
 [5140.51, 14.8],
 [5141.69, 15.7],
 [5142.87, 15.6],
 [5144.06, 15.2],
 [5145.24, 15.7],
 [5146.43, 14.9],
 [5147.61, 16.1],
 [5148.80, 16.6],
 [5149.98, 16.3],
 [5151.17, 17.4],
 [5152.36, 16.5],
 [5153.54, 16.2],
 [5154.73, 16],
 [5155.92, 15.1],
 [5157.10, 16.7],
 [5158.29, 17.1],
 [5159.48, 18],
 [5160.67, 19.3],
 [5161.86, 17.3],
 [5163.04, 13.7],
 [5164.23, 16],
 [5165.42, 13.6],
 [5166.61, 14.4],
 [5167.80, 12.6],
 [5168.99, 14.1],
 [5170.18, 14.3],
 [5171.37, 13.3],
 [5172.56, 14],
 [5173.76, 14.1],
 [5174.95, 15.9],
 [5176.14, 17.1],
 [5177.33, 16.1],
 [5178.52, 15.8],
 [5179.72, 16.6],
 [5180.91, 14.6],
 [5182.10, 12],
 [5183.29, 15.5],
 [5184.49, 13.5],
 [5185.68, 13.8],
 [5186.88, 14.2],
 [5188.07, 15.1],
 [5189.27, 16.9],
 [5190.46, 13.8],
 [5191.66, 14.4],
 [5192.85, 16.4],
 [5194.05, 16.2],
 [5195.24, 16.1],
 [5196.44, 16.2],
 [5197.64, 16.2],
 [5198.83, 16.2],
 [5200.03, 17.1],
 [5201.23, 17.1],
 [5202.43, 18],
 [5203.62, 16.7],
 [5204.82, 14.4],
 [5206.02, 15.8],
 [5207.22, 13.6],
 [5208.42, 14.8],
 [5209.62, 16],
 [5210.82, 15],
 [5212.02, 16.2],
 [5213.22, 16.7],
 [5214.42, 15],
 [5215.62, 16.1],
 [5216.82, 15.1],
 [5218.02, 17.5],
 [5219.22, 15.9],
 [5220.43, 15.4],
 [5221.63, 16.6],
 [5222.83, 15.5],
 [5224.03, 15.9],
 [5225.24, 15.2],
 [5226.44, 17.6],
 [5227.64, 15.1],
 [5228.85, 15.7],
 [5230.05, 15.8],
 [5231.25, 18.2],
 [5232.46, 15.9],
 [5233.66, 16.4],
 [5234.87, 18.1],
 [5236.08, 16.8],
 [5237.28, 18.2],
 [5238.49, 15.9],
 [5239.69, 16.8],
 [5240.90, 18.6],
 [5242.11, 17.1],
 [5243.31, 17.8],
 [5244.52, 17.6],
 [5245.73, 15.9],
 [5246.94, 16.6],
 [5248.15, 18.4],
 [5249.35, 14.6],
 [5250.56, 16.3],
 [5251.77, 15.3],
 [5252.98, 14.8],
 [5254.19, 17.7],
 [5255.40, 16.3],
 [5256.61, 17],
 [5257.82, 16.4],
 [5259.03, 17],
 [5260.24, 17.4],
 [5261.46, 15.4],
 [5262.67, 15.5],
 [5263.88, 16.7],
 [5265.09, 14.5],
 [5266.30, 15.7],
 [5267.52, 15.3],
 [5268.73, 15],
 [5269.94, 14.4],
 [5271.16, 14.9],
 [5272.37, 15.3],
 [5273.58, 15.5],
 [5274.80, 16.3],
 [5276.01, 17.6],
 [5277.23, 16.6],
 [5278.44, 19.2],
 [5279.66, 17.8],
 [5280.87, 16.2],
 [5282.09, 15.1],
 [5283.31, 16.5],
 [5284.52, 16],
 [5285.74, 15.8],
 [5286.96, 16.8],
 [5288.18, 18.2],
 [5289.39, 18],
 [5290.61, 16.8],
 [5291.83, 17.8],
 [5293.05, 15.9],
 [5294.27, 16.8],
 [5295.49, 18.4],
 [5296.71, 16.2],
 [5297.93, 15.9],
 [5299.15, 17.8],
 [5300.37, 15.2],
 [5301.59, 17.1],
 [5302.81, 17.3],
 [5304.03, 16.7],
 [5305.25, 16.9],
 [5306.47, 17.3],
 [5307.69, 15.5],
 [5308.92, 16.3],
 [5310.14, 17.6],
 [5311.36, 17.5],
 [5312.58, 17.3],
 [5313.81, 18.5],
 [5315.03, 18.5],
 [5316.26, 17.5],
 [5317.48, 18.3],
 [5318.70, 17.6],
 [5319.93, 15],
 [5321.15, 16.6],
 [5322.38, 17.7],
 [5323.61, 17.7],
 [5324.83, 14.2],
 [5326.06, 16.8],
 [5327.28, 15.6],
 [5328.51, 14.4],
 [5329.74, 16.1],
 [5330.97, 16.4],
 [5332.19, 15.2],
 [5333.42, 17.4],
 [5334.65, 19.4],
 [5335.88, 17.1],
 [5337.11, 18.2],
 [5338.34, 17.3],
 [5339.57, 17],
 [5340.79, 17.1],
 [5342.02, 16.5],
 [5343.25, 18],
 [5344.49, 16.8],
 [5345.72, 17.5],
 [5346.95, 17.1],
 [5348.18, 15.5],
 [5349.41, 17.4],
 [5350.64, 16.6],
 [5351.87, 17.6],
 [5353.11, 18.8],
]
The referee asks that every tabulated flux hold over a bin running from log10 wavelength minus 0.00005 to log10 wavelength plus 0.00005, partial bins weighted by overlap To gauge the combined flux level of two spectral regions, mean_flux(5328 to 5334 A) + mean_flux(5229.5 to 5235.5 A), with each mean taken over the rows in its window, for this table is 32.8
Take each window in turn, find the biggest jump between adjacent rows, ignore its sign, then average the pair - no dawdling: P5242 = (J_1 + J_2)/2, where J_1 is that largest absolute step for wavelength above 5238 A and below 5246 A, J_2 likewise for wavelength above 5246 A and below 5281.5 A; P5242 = 2.8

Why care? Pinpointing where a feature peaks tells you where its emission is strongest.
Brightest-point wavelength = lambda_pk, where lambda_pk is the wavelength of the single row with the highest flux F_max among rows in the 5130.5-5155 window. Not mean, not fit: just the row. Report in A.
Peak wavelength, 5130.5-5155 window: 5136.96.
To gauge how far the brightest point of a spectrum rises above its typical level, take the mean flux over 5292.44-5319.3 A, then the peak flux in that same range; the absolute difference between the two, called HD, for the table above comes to 1.40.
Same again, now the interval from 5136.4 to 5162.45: 2.81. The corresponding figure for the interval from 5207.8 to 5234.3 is 2.22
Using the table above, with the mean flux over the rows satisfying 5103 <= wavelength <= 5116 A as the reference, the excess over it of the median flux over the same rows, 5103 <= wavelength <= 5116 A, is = -0.06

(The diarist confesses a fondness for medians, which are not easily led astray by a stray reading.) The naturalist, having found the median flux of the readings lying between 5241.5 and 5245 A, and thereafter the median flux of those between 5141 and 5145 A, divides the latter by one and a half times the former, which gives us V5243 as 0.591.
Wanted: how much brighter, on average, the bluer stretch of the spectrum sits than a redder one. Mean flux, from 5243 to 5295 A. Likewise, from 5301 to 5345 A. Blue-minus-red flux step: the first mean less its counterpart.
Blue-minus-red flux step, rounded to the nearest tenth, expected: -0.6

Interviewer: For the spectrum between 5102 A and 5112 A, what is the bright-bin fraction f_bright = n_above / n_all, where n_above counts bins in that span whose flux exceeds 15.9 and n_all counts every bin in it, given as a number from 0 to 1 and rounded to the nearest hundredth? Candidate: 0.75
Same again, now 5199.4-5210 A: 0.56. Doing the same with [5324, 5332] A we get 0.50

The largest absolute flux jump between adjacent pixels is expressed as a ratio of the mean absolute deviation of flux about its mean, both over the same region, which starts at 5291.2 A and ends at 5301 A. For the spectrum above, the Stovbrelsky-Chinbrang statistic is 2.7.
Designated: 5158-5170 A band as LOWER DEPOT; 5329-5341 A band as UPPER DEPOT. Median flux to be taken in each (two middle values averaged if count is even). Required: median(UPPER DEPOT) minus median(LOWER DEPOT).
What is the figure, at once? 1.9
